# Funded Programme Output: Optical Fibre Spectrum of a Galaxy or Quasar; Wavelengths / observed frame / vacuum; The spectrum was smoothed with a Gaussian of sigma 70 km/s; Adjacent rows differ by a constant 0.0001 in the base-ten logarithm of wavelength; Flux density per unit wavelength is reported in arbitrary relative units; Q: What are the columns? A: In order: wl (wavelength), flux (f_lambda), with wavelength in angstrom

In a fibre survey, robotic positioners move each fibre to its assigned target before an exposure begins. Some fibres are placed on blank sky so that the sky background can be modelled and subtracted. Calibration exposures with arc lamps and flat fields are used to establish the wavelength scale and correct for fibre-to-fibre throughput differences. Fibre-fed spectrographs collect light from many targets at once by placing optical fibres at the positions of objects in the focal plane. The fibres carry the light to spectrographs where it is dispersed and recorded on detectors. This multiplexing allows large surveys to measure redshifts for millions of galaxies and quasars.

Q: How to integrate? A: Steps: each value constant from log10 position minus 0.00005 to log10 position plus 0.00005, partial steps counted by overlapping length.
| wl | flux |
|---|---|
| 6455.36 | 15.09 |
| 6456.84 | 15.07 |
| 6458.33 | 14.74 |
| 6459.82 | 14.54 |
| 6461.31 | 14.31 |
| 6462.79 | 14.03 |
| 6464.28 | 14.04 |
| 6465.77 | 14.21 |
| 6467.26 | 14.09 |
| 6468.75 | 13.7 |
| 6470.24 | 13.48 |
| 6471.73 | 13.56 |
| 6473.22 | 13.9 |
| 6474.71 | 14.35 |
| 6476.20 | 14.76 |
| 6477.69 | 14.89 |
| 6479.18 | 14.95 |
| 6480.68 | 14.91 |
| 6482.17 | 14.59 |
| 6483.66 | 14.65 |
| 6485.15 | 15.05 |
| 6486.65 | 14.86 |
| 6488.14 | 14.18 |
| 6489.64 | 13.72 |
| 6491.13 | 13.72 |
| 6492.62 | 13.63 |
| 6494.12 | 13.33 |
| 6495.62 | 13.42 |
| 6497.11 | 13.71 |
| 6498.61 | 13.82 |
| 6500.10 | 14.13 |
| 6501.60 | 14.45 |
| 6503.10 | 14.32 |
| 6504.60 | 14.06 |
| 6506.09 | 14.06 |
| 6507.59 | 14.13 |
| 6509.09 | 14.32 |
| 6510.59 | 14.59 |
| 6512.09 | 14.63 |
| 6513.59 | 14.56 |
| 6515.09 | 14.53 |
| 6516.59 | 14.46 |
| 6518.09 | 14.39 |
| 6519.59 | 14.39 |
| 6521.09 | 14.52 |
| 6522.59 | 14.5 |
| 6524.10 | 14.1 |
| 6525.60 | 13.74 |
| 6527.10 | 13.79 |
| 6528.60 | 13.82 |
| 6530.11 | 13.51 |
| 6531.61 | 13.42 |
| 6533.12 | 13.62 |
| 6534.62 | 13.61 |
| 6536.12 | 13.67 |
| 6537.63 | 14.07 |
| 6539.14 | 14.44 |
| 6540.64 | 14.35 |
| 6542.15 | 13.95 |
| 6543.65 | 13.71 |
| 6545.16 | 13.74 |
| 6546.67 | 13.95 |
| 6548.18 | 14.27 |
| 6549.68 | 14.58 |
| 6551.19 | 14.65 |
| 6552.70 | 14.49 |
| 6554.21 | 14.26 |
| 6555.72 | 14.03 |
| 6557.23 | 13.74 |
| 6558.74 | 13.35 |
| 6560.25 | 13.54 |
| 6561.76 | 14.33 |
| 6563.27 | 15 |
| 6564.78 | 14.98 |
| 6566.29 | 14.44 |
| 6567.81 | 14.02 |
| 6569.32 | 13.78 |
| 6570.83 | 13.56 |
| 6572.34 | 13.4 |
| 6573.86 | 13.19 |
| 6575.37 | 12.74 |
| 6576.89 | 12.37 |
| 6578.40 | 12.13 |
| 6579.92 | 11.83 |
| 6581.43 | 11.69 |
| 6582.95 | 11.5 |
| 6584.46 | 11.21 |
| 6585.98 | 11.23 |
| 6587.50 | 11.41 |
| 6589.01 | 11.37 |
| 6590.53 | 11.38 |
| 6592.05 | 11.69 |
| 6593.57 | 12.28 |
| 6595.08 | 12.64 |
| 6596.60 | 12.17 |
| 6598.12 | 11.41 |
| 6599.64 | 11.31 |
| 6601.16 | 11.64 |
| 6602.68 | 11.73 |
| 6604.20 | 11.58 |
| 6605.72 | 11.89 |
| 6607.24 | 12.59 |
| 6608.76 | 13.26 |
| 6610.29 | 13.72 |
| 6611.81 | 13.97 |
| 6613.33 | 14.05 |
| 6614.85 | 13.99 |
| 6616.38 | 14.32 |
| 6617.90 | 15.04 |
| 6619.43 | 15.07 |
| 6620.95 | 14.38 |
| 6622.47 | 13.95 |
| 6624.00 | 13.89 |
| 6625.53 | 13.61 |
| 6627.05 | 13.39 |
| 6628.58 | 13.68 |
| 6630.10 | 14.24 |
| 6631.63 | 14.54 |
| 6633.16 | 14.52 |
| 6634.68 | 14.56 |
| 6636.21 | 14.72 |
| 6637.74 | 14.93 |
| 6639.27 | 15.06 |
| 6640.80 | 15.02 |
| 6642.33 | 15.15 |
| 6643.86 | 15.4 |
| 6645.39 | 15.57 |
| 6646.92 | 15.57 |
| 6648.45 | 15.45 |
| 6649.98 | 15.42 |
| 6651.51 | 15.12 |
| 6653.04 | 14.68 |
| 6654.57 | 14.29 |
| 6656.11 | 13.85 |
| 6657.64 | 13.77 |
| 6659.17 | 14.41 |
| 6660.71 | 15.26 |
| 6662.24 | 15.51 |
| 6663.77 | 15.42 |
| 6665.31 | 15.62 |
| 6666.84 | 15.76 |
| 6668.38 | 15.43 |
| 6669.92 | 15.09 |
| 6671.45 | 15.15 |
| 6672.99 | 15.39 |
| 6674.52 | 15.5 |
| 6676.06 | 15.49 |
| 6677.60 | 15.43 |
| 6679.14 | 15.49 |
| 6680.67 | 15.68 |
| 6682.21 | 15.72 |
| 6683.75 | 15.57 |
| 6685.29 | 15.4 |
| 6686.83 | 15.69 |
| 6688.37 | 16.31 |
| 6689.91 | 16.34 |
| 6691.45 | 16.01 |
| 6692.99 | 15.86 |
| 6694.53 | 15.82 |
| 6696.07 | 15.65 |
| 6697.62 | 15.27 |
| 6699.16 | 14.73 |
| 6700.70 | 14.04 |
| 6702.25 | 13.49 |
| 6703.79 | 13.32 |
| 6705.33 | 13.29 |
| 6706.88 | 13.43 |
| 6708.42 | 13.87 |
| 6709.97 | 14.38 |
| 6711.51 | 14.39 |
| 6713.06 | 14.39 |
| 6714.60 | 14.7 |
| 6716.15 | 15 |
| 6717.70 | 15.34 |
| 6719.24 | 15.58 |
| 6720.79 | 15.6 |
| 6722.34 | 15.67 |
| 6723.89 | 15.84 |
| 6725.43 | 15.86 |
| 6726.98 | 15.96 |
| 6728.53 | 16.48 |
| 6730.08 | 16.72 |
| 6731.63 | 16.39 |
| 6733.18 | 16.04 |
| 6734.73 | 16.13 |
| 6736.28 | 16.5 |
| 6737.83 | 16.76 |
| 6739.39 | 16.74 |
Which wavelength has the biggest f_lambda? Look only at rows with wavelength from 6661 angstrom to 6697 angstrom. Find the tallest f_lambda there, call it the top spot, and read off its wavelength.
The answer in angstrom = 6689.91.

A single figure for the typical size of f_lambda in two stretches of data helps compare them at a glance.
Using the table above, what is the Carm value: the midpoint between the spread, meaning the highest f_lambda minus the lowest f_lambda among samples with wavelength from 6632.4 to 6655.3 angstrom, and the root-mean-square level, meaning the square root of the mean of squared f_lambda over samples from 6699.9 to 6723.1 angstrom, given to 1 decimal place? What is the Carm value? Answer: 7.9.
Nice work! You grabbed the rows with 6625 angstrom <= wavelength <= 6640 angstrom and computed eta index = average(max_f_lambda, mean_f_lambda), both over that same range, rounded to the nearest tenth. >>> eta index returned 14.7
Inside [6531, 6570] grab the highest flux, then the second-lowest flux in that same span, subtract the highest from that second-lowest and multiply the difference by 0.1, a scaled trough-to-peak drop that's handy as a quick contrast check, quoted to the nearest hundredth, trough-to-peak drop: -0.16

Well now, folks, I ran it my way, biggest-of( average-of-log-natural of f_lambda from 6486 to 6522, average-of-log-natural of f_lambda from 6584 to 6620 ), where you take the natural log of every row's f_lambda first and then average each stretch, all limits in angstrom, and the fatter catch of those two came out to 2.65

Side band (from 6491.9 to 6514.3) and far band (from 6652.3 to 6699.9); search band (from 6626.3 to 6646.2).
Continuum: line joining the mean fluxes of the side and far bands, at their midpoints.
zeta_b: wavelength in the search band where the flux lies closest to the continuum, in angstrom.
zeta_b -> 6639.27 angstrom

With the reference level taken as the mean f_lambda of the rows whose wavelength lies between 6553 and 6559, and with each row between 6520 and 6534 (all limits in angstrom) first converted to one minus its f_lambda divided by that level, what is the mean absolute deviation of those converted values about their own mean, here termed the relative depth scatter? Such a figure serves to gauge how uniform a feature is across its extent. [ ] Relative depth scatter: 0.023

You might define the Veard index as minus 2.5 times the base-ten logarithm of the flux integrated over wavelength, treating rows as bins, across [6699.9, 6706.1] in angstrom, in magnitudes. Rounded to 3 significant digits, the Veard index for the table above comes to -4.81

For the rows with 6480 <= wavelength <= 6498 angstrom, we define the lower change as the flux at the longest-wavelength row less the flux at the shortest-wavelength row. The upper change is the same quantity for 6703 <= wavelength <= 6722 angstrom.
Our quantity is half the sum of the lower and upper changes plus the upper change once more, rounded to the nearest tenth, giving 2.8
